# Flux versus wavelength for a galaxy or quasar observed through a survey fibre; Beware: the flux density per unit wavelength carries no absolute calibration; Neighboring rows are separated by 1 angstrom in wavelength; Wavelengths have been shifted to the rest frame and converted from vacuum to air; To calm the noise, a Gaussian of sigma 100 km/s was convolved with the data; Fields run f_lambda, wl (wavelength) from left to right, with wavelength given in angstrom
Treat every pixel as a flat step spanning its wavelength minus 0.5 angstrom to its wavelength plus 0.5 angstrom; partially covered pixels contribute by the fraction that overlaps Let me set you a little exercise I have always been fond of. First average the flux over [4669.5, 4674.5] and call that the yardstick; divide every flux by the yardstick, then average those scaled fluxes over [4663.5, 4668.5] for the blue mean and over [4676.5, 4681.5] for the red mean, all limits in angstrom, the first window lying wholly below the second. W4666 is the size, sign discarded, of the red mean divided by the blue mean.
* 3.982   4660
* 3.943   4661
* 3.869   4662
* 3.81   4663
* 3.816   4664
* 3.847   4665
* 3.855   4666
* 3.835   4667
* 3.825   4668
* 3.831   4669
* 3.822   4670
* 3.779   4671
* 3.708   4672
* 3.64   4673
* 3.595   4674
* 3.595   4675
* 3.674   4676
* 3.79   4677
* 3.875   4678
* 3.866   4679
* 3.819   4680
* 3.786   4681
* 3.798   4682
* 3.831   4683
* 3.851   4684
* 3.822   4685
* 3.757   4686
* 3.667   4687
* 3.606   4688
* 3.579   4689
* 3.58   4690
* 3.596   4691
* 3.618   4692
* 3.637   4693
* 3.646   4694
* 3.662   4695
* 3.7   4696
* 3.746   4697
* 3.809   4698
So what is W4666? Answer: 1.00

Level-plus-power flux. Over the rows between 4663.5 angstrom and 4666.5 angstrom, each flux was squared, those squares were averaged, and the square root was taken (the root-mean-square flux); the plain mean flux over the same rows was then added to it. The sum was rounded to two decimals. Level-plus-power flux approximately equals 7.68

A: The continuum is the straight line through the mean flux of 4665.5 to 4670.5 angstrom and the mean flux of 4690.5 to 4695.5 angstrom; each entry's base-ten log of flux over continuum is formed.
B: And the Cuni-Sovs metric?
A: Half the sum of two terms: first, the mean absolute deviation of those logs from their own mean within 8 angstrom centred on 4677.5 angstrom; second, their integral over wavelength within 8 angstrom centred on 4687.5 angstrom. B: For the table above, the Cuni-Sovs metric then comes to 0.01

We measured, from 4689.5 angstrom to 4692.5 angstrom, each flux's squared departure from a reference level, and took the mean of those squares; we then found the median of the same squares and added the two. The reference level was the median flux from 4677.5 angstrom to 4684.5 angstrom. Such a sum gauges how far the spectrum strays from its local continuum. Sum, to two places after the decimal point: 0.11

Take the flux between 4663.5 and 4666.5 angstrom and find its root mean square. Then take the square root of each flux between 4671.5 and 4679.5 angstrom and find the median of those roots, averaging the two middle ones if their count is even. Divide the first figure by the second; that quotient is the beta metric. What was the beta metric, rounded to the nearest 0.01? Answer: 2.00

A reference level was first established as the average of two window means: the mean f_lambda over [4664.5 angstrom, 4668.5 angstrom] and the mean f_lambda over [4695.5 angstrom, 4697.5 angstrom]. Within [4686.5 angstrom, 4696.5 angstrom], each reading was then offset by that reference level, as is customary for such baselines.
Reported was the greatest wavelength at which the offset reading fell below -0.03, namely 4696 angstrom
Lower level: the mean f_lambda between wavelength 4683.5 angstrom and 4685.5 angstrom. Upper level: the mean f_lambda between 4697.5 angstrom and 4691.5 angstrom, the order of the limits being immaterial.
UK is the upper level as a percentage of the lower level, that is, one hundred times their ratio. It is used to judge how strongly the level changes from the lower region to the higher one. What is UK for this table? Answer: 96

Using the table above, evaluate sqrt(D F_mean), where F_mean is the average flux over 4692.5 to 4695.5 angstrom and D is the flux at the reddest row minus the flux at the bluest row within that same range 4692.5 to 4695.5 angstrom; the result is 0.30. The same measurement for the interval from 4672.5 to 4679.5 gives 0.92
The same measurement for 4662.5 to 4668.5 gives 0.24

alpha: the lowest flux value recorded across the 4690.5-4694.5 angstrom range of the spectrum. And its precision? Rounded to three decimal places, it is 3.596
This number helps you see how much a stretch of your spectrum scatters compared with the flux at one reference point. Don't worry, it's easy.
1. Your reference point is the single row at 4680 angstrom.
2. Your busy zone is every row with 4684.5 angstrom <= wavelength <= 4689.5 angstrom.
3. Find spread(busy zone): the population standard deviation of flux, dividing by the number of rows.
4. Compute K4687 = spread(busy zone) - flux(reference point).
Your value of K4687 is -3.73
